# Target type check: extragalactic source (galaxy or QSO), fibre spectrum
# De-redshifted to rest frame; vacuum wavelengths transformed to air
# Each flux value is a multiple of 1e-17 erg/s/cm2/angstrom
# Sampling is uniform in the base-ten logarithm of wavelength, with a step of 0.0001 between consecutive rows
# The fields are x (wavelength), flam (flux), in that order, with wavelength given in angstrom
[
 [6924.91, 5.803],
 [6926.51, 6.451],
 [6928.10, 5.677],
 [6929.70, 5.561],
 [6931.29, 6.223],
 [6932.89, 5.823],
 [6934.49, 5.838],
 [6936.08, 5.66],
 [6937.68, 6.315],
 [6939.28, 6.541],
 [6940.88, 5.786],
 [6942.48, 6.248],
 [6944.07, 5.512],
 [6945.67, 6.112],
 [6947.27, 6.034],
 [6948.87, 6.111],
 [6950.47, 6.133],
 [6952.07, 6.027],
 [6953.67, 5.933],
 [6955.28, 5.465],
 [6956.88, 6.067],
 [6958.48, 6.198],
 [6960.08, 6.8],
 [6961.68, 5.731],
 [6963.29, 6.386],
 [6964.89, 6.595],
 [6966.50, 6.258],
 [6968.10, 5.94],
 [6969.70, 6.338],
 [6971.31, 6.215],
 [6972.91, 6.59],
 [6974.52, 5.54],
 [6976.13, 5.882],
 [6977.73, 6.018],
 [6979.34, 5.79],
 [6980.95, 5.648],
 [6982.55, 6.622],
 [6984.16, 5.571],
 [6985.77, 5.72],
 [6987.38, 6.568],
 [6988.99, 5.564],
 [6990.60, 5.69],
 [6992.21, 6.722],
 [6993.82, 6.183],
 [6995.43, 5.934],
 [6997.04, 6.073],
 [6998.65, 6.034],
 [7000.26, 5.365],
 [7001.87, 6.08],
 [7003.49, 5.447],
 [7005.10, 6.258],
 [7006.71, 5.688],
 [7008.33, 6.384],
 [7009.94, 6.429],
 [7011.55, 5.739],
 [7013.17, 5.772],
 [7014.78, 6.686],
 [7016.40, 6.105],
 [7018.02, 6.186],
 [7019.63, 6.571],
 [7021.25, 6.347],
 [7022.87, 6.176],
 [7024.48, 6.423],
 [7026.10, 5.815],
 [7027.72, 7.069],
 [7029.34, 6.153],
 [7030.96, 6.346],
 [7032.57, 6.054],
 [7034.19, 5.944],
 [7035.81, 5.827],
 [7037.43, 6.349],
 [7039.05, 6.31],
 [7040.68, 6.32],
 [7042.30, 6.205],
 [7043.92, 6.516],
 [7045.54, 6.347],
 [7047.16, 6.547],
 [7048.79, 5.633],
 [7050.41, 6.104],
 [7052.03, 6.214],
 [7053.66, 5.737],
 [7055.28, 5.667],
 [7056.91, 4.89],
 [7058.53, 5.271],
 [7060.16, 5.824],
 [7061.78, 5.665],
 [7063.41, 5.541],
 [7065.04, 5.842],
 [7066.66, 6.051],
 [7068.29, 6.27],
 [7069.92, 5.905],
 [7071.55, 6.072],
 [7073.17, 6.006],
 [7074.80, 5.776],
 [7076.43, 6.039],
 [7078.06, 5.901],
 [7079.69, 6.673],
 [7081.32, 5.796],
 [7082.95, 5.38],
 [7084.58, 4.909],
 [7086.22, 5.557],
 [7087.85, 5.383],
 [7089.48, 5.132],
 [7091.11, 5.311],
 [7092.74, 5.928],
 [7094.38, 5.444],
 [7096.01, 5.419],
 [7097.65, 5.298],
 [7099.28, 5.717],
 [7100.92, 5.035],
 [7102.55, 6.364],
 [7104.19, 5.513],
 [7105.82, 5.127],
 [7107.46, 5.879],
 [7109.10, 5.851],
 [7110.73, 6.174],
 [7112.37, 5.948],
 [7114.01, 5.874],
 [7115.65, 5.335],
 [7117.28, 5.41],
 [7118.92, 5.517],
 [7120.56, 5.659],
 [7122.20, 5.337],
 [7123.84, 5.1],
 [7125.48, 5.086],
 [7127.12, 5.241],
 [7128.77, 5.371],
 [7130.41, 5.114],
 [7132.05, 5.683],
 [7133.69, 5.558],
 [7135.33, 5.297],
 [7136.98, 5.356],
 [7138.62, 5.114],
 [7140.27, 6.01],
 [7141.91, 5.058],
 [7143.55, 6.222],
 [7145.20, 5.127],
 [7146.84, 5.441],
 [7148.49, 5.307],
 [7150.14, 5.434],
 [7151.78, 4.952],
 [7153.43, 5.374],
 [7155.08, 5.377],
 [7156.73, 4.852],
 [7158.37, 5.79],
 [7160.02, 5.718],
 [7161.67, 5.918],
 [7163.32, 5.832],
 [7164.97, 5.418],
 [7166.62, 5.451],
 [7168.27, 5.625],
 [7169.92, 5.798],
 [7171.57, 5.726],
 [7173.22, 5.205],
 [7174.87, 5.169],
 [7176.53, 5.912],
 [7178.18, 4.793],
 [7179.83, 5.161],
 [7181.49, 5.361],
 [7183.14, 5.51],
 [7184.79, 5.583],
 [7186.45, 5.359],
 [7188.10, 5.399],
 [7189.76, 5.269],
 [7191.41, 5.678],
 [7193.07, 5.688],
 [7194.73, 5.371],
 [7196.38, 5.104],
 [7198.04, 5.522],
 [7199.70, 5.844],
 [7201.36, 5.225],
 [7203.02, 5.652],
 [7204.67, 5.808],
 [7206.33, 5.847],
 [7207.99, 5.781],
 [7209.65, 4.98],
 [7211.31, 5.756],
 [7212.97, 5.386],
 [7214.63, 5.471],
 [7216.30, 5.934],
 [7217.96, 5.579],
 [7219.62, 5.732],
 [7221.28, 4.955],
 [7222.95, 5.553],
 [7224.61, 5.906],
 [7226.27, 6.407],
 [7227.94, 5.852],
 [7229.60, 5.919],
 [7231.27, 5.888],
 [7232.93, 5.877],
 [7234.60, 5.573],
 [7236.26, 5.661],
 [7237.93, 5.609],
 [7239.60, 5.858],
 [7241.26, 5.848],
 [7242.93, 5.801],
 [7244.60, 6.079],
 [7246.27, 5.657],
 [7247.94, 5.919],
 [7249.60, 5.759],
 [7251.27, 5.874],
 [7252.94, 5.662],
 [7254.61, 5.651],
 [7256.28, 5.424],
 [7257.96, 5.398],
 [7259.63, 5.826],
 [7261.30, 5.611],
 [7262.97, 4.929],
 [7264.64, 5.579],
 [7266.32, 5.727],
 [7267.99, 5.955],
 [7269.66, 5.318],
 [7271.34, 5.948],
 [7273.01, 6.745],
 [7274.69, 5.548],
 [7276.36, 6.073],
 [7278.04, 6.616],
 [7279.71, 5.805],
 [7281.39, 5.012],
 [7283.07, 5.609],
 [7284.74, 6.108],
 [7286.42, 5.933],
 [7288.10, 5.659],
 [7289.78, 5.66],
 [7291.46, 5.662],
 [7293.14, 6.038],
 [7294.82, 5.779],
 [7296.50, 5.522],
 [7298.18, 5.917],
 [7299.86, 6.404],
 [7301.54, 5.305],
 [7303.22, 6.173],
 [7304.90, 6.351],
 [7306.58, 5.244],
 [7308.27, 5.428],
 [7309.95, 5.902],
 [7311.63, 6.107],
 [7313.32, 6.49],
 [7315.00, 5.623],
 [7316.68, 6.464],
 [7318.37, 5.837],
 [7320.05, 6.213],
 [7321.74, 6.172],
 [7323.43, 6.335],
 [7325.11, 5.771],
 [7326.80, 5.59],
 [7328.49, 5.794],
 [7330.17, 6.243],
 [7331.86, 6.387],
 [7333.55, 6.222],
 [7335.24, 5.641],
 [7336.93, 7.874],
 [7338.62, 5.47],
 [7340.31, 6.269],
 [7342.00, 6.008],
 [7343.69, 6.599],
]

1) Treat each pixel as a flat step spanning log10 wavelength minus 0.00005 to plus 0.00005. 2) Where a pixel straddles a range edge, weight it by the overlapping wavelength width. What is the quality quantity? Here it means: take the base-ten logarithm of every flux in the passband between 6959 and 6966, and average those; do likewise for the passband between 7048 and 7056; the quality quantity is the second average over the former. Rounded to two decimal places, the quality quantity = 0.96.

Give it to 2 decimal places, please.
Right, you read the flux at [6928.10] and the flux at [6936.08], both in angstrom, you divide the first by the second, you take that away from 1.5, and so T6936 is 0.50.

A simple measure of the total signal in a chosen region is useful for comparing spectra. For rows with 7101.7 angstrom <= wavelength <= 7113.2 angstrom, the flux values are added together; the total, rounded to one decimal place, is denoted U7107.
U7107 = 40.9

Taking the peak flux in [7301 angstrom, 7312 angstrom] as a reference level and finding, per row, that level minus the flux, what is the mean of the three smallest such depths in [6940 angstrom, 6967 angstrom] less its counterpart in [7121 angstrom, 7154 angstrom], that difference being -0.6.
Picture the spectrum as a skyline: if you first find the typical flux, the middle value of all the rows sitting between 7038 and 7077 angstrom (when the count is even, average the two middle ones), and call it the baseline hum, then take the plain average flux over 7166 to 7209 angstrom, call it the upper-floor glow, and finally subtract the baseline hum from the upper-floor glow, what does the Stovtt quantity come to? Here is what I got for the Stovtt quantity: -0.53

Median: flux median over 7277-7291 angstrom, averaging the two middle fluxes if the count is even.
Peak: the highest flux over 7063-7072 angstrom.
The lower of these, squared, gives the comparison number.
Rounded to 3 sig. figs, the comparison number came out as 32.9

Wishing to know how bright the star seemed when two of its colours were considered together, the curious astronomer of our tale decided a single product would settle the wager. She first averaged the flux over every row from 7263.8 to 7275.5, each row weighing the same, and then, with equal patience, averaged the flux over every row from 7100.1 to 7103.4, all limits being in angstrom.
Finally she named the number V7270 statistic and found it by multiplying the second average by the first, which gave 33.2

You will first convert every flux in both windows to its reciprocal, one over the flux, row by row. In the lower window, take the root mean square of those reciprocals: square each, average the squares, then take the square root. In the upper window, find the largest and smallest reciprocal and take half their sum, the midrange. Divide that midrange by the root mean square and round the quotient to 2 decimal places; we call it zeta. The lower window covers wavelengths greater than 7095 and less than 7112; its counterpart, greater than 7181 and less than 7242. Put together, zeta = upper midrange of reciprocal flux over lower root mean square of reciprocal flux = 1.00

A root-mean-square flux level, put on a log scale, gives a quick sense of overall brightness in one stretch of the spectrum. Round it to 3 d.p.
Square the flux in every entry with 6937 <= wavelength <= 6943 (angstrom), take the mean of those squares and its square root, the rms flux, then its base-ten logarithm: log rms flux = 0.794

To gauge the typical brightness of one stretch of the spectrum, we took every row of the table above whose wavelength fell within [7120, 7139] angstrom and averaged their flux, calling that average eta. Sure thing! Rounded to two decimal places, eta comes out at 5.33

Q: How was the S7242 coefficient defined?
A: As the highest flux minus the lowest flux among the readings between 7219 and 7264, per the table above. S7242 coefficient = 1.48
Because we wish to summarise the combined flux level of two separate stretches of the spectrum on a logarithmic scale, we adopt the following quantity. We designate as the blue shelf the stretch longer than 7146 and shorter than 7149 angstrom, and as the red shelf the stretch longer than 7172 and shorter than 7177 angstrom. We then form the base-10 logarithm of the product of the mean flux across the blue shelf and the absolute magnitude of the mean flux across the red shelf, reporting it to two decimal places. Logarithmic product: 1.46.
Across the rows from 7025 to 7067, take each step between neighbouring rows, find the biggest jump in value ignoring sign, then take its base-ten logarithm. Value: 0.10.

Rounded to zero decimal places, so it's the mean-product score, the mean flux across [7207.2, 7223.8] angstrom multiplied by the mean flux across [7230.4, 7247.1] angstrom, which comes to 32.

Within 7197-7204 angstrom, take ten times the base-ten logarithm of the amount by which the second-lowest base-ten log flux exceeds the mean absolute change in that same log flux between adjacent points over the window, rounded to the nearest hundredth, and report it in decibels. -1.51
